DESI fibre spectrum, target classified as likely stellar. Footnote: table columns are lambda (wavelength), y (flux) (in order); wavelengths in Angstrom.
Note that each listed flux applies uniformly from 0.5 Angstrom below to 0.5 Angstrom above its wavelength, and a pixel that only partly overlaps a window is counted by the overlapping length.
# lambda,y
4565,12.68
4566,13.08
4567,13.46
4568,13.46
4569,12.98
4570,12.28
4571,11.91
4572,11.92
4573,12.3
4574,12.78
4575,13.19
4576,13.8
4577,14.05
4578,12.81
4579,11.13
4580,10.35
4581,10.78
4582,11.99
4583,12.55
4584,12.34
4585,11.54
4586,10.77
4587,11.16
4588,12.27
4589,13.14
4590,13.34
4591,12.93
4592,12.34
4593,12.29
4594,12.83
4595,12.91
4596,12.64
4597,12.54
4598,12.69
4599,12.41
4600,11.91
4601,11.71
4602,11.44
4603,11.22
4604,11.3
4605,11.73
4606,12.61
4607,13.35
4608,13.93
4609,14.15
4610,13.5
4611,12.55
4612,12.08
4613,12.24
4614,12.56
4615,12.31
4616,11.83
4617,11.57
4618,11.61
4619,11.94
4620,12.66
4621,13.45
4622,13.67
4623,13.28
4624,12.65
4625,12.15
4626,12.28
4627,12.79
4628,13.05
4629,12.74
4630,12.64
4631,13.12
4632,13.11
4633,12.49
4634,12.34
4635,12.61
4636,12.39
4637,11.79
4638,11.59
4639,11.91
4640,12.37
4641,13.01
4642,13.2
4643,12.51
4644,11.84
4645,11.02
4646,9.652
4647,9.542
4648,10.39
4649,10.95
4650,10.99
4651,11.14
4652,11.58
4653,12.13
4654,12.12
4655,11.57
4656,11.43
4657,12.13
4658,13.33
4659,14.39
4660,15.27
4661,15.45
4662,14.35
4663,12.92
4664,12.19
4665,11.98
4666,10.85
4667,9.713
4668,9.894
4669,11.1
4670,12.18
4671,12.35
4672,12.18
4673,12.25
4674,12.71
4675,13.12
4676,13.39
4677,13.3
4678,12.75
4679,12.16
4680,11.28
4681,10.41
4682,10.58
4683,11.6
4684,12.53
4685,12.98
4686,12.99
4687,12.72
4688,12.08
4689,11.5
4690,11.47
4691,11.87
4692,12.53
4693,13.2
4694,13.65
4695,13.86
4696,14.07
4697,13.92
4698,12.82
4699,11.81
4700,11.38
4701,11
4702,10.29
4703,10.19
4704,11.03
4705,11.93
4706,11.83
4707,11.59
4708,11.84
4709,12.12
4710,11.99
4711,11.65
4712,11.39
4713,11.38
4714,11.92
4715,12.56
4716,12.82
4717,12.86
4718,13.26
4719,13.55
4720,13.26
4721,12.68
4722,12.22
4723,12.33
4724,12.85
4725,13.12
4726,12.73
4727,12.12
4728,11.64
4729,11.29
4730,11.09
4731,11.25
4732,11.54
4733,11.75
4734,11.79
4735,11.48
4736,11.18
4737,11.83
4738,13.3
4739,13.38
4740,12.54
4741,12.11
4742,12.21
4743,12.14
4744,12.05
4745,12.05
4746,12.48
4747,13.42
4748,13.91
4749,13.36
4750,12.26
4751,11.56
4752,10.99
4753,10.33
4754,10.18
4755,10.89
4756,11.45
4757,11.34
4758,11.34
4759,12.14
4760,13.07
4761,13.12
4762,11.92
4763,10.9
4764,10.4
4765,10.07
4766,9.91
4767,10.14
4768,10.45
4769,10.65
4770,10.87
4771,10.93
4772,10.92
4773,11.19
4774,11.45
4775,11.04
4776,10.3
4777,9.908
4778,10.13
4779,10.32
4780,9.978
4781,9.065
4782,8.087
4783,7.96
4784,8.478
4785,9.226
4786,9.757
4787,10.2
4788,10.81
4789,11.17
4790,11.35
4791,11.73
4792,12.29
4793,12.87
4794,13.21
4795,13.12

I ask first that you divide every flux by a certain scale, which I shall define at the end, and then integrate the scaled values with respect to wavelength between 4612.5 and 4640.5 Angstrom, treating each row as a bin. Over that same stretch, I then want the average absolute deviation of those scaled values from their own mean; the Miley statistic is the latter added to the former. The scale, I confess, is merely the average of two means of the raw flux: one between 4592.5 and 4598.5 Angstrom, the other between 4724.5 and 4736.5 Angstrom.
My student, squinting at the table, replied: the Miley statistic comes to 28.7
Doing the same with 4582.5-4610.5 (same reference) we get 28.5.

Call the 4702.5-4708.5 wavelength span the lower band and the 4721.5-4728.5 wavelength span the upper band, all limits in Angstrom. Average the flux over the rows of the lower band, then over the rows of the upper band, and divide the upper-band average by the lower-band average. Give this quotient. 1.09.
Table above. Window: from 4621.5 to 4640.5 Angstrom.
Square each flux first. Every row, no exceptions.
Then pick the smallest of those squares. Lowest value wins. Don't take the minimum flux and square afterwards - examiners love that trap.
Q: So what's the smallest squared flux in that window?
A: 134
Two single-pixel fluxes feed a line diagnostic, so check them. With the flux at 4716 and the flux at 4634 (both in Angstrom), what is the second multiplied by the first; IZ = 158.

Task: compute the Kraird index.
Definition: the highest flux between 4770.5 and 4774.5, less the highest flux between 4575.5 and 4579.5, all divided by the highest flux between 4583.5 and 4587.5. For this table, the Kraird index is -0.21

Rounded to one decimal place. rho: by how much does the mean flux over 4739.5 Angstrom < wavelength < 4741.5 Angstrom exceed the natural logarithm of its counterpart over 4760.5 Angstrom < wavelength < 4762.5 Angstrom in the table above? 9.8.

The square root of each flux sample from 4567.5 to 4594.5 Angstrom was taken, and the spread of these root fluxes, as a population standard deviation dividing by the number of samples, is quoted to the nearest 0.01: 0.13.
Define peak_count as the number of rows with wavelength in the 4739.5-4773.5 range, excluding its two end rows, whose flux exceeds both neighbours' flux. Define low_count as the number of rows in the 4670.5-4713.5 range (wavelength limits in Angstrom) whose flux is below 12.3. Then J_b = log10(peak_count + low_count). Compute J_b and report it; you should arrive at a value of 1.49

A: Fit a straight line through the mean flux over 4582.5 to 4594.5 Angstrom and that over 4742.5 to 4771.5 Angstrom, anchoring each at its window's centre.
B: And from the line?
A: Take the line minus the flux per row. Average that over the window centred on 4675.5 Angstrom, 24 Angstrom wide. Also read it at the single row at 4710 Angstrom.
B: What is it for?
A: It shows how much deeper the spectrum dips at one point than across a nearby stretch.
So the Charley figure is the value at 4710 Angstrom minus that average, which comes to -0.18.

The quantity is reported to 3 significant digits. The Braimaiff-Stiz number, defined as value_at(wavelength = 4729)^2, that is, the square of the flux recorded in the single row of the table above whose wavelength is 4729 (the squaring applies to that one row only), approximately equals 127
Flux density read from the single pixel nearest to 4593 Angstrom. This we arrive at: 12.29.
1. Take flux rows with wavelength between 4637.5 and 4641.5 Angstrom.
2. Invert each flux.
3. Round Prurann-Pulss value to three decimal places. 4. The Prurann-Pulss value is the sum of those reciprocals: 0.328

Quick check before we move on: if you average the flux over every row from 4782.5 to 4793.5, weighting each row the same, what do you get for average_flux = 10.5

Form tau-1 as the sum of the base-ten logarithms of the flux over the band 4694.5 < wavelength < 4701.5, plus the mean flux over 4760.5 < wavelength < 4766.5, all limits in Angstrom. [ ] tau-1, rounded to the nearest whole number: 19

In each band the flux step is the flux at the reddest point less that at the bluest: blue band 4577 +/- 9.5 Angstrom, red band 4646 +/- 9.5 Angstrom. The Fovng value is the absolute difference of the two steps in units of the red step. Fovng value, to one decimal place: -11.2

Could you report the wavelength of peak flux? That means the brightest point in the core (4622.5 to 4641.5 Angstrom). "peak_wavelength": 4623 Angstrom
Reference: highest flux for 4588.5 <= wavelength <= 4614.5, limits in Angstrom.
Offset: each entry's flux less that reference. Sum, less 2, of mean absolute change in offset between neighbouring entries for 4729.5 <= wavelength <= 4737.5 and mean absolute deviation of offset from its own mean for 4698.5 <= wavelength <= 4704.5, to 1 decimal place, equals -1.2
